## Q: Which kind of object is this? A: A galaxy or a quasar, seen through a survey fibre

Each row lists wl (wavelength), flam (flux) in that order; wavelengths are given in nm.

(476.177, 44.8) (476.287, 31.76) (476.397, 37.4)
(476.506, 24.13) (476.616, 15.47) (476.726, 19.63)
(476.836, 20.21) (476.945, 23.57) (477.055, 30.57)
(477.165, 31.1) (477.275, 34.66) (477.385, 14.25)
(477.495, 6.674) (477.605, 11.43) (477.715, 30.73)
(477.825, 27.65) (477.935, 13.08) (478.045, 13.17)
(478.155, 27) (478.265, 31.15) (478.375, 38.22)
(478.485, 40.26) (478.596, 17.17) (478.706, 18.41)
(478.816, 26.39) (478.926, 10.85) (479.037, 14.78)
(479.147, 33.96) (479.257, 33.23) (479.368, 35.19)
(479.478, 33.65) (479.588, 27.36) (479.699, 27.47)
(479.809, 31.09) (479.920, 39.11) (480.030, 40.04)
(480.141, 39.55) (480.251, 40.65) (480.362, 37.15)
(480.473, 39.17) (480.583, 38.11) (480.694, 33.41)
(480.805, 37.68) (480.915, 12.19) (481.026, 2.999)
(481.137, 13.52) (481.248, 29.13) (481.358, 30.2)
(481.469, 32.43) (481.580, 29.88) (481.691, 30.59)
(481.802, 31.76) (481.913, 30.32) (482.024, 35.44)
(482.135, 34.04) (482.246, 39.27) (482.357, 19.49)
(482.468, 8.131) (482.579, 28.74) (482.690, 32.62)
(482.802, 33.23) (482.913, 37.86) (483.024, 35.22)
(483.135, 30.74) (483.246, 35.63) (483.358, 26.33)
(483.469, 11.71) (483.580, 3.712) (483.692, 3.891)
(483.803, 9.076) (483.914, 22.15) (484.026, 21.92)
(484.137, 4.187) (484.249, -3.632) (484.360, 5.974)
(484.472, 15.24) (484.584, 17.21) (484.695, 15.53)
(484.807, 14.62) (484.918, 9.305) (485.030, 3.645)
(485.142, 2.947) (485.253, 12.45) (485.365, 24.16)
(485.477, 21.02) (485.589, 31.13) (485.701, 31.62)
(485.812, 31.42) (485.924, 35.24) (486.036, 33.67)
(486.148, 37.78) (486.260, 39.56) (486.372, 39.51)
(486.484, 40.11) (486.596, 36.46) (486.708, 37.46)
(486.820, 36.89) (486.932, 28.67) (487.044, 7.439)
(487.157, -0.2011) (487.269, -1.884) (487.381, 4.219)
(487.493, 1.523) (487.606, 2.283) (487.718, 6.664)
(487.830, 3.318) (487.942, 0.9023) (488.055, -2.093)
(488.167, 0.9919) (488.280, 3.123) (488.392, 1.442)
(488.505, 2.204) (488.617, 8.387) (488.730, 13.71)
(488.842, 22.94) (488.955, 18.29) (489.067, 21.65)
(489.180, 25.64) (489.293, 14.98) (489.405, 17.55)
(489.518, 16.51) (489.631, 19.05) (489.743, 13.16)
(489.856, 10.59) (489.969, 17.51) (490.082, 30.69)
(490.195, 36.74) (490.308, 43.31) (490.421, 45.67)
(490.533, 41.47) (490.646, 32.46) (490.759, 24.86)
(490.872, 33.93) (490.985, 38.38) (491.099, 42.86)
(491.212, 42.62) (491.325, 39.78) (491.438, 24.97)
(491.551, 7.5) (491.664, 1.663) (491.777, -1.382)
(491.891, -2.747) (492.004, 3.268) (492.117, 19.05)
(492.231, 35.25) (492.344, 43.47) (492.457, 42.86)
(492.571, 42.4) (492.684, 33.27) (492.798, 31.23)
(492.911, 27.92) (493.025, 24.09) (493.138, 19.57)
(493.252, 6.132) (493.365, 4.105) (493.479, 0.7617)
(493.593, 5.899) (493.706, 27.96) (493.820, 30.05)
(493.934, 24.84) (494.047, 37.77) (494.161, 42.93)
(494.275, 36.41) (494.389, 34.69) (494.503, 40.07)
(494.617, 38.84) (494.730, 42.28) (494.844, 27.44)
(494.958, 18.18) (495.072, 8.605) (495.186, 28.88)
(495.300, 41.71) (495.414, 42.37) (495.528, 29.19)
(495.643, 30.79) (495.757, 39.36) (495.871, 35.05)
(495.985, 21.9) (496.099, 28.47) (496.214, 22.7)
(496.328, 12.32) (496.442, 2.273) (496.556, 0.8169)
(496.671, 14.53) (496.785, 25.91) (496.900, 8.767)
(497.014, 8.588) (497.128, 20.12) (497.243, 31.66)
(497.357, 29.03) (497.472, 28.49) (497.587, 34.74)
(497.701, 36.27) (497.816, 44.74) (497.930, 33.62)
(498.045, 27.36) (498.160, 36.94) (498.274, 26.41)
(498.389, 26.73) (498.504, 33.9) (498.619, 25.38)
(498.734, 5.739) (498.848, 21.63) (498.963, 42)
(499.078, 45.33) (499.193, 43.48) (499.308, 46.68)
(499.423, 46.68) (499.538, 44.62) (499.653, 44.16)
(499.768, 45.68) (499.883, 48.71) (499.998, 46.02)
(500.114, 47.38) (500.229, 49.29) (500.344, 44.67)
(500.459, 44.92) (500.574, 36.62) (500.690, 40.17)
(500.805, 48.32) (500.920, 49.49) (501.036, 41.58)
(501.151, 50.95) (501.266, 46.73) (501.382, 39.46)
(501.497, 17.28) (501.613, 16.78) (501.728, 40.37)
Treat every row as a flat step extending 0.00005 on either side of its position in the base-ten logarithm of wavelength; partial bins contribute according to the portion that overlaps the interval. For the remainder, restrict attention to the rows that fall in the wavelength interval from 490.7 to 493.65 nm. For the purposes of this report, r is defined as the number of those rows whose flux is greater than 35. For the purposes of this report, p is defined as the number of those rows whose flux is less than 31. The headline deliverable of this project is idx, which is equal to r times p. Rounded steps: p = 15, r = 8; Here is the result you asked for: 120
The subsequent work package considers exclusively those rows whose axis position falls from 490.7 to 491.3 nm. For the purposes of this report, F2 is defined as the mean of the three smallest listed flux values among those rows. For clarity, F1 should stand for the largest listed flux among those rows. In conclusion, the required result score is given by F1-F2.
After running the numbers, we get 10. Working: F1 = 42.86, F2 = 32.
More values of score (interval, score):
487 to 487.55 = 8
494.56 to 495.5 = 24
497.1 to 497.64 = 9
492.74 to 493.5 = 28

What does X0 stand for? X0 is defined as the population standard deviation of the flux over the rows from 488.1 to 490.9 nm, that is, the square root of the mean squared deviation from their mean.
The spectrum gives 13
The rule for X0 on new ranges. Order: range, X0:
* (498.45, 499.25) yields 13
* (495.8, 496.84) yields 11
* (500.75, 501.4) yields 4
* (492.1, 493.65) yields 15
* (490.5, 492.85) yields 16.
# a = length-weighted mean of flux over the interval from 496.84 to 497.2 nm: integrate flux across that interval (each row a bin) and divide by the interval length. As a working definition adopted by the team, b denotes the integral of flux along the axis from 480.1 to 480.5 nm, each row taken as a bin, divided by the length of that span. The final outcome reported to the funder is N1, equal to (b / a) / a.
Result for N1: 0.22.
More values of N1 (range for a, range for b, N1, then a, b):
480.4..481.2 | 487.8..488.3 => 0.00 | 26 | 1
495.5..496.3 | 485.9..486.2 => 0.04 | 29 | 36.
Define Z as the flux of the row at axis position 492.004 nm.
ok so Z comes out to 3.268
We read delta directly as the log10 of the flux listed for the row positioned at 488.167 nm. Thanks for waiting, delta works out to 0.00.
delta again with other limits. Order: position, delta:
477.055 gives 1.49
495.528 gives 1.47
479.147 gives 1.53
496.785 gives 1.41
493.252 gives 0.79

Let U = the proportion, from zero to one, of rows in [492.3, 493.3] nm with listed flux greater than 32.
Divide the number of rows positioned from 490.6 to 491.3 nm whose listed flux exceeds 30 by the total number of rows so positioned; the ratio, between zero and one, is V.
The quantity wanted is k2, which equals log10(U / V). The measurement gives -0.27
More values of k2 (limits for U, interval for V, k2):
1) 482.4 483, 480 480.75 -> -0.22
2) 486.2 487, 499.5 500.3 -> -0.07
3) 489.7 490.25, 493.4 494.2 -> -0.33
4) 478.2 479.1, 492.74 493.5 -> 0.24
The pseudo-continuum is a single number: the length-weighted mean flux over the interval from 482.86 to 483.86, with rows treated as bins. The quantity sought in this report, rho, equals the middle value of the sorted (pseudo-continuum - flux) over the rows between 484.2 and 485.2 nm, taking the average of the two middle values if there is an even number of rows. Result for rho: 12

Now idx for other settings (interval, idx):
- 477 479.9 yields 48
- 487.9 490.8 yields 84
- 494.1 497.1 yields 144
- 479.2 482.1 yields 100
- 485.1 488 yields 112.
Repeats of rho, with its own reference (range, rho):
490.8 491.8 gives -12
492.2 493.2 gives -12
